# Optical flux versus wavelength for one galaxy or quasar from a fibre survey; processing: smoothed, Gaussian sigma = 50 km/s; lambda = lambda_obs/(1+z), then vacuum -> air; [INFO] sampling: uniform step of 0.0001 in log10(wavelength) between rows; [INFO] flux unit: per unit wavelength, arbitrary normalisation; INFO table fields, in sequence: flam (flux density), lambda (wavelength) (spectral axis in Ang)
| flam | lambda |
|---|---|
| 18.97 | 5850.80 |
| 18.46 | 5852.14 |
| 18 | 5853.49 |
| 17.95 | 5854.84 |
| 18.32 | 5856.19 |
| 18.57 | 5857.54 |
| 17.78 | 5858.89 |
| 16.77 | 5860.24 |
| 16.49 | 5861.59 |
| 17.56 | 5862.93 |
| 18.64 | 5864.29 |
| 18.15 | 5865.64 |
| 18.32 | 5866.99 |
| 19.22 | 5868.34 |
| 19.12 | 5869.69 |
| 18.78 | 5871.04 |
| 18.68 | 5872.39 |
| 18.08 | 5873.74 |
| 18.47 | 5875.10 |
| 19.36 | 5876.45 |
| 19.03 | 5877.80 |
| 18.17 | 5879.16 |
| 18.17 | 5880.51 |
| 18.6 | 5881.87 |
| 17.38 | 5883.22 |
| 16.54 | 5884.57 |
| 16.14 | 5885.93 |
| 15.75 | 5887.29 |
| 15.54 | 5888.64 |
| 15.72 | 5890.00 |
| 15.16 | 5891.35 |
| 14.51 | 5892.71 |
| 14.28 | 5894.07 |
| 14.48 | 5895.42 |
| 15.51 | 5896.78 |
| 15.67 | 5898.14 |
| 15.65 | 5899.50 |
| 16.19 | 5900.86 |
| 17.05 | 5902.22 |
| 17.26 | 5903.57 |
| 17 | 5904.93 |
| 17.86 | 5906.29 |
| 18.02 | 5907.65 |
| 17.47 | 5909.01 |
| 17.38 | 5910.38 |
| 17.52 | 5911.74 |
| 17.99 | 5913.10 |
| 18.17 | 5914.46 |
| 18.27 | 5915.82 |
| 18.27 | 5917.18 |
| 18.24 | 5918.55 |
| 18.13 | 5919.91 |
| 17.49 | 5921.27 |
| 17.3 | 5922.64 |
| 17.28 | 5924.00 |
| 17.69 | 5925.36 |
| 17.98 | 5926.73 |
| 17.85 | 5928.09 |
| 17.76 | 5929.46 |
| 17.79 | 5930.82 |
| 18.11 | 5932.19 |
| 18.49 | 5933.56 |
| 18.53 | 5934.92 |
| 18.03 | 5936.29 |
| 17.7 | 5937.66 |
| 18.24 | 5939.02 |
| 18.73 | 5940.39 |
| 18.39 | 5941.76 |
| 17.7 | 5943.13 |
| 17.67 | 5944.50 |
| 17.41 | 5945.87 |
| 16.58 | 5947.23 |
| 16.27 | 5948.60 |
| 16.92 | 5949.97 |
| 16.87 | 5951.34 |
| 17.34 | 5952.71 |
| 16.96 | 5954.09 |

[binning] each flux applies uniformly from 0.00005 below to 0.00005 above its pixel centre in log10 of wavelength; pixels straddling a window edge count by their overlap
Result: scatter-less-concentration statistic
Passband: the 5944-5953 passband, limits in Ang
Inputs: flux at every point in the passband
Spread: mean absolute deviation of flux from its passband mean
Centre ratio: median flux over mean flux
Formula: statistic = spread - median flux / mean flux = -0.60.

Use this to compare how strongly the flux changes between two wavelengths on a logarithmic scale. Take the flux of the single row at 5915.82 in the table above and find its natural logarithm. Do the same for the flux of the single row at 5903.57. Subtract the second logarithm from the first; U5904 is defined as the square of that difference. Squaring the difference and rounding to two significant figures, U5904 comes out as 0.0032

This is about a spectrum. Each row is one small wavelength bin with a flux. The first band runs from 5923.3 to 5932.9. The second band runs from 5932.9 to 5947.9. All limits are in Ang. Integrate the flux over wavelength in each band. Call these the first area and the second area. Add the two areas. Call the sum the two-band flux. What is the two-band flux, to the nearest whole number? 440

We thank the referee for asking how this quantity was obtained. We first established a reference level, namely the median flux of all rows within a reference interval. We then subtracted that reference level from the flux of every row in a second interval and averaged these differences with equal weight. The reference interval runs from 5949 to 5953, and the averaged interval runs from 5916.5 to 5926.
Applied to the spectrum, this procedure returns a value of 0.85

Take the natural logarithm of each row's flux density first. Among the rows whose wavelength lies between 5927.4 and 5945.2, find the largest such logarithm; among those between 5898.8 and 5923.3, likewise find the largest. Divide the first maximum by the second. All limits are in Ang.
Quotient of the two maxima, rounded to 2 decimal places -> 1.01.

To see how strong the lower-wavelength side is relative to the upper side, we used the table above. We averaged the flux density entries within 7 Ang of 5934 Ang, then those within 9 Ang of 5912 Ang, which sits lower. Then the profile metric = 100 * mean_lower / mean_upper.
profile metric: 98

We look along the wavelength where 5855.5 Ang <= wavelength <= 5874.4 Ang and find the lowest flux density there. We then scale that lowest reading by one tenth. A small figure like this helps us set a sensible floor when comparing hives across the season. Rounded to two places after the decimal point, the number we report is 1.65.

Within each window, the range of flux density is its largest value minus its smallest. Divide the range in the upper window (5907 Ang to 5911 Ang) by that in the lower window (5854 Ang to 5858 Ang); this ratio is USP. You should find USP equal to 1.0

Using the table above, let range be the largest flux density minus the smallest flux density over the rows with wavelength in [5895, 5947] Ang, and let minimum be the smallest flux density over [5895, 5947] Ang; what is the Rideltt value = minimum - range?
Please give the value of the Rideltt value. 10.2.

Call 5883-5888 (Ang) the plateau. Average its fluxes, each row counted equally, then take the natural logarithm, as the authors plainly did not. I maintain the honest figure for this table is 2.80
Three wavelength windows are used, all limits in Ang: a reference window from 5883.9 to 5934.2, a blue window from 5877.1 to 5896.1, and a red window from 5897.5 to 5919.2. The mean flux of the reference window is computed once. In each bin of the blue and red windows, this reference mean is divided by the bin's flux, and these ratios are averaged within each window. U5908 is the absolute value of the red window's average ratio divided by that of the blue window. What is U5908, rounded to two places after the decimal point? 0.94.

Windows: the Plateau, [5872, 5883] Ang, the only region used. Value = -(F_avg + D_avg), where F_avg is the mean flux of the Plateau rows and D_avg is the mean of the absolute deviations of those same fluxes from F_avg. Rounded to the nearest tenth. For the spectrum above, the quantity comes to -18.9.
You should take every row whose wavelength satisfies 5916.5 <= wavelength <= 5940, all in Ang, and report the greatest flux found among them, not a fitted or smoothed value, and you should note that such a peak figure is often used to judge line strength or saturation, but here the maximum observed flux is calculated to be 18.53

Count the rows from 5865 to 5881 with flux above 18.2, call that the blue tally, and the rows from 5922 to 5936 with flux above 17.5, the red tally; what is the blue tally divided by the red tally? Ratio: 1.00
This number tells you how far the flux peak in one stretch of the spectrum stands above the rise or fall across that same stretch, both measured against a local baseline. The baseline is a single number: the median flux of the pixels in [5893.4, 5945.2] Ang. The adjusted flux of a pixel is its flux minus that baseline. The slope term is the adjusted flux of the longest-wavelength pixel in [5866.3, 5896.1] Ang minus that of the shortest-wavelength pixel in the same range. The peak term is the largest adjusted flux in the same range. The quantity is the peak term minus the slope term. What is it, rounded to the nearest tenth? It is 5.5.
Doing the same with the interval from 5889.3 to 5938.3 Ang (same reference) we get -1.2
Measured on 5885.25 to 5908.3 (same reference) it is -1.6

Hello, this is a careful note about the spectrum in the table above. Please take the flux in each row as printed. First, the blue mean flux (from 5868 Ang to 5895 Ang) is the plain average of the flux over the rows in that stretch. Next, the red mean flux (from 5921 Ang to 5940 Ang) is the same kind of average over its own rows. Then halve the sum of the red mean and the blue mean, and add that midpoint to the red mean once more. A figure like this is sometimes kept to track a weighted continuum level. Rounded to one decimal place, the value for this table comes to 35.5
